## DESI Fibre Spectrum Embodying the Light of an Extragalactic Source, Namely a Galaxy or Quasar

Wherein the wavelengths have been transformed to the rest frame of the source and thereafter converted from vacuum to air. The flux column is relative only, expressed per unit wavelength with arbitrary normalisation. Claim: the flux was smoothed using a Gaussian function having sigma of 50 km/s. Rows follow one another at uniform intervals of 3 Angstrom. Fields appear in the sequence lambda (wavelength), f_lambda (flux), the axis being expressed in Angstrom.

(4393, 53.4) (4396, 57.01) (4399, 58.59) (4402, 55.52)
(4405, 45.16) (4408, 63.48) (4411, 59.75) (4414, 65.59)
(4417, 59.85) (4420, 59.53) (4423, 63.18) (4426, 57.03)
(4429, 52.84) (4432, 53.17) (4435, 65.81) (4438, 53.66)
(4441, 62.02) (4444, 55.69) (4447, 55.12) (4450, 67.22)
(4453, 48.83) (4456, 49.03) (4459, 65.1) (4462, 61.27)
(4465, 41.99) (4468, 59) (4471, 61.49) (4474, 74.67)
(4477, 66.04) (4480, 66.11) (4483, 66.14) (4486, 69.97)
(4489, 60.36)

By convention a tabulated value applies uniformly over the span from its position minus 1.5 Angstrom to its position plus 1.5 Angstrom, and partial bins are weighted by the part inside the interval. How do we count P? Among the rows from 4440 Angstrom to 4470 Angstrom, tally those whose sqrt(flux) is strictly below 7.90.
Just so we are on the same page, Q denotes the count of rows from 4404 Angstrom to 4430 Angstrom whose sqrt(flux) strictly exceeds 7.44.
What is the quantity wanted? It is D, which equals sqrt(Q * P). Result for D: 7.48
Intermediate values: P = 8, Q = 7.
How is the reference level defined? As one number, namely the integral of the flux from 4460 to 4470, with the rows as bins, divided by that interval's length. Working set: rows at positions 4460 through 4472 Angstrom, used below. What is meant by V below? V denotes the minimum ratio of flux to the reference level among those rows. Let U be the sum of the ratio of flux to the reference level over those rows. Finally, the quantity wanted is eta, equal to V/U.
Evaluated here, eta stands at 0.188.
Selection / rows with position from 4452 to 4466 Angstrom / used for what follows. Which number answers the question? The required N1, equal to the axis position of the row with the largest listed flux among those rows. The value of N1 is 4459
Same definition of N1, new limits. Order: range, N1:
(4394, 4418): 4414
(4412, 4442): 4435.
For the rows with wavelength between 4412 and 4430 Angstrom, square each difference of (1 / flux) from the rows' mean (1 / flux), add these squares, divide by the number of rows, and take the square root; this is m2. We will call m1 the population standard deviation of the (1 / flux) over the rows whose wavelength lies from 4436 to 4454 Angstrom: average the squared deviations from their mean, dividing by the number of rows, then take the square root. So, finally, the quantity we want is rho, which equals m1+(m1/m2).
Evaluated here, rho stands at 1.52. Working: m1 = 0.0018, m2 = 0.0012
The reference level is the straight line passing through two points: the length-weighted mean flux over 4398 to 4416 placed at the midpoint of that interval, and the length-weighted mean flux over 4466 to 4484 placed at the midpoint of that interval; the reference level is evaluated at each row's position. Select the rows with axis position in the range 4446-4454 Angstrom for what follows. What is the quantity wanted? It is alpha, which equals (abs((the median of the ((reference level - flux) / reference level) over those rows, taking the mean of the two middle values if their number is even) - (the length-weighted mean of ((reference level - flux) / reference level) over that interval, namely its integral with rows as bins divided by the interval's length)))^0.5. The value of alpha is 0.19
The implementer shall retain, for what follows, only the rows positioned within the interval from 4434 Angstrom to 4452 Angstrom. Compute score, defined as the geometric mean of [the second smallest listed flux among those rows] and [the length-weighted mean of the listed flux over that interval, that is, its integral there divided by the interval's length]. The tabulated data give 57.2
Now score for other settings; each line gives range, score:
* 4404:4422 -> 59.5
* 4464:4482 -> 60.6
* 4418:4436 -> 55.7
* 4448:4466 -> 52.3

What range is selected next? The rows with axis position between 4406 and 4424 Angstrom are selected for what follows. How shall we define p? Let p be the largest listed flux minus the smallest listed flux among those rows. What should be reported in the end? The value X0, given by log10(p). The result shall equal 0.8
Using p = 6.1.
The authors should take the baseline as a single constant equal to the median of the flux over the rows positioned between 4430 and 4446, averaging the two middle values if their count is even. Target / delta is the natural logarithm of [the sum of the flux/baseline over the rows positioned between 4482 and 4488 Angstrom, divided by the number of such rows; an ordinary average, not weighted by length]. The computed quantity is 0.20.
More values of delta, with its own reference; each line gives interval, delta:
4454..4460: 0.02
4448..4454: 0.04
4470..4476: 0.20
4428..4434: -0.05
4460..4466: -0.08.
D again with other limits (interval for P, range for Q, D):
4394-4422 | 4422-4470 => 7.94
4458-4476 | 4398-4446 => 6.93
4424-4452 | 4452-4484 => 7.48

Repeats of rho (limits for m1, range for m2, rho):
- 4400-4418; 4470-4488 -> 2.59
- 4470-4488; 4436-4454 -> 0.49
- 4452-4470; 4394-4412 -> 1.45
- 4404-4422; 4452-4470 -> 0.77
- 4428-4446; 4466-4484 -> 1.30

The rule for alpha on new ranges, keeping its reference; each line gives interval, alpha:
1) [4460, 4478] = 0.12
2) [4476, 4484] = 0.01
